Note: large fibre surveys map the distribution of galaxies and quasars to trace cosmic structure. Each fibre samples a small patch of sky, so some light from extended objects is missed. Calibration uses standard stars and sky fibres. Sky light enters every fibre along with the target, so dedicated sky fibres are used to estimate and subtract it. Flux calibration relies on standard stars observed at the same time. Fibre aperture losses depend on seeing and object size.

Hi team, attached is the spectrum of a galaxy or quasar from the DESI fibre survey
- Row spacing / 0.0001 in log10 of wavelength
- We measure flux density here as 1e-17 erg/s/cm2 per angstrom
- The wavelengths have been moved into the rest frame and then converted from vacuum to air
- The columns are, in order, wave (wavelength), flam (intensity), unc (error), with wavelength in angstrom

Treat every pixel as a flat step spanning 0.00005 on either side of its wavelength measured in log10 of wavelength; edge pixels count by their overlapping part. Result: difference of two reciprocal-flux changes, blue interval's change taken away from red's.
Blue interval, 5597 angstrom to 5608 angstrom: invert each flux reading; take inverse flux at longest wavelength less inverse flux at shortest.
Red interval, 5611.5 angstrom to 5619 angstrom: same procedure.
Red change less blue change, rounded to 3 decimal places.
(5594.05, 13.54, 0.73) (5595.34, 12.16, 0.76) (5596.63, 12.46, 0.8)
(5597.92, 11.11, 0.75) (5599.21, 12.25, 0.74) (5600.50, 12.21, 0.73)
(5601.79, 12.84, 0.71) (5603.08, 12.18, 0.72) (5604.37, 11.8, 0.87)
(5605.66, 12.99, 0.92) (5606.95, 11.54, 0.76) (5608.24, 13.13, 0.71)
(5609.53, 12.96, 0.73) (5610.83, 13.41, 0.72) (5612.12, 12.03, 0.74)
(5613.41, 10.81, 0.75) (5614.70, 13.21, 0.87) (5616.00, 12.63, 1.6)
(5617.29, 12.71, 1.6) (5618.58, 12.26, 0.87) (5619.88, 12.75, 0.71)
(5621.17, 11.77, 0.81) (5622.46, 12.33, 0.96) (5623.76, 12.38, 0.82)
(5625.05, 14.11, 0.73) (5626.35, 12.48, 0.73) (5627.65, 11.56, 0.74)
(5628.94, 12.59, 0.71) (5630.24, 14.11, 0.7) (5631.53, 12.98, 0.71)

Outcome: 0.002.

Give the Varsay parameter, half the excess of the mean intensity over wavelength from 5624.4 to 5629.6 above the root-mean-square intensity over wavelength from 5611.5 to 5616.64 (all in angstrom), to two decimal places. 0.24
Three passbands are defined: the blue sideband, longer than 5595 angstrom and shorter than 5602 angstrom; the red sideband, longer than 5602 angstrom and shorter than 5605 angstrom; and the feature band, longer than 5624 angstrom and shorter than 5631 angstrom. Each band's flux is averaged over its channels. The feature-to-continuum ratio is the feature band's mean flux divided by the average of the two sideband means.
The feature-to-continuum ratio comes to 1.07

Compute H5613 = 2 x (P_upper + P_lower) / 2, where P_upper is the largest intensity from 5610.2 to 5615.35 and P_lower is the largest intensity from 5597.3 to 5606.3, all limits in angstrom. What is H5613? 26.4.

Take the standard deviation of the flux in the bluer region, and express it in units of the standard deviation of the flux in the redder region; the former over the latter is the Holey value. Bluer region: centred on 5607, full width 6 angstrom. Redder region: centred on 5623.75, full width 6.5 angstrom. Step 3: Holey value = 0.85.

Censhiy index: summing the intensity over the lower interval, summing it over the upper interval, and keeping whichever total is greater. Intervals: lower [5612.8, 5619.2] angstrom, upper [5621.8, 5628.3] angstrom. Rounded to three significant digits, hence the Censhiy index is 62.9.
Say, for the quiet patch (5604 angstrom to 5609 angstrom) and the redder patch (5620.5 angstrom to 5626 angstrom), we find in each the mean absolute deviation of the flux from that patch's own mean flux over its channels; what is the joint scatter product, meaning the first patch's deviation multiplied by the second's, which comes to 0.51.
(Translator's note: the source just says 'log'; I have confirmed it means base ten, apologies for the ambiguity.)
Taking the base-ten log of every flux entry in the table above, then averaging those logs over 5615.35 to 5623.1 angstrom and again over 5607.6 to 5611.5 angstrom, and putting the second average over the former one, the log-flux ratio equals 1.02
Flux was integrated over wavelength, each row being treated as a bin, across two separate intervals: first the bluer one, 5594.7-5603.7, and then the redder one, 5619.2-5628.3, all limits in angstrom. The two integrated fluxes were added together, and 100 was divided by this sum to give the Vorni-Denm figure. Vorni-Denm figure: 0.448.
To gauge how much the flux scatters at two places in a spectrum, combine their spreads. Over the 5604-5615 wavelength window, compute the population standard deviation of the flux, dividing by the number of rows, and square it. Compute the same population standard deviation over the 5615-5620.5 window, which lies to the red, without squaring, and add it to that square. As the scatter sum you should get 0.93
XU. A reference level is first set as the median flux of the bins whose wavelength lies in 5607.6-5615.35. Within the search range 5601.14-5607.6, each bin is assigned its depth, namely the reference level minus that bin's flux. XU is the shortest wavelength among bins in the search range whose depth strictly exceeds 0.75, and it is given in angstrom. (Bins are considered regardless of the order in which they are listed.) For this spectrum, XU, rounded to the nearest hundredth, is 5603.08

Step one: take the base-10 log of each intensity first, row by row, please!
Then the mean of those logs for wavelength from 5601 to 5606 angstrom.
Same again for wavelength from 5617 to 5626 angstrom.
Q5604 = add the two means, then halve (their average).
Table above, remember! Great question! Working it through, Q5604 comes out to 1.10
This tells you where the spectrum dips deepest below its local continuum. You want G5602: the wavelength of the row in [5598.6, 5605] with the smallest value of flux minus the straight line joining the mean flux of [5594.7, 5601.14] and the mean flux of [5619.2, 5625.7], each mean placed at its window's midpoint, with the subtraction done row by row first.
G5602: 5604.37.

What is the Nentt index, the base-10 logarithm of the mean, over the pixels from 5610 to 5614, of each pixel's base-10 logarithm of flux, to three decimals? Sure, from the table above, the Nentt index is 0.034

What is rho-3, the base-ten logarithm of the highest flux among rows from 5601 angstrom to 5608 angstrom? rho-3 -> 1.11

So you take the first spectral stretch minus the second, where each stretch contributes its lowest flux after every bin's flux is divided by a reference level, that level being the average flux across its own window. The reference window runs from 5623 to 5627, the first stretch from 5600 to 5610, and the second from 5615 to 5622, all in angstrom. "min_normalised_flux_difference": -0.02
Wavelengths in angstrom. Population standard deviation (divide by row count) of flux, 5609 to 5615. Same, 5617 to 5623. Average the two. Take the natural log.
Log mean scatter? -0.42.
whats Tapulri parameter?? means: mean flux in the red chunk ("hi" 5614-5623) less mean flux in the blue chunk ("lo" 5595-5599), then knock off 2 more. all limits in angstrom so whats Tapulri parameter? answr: -1.4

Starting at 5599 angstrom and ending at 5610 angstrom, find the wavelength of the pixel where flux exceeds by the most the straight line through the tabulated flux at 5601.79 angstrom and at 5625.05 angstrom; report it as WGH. 5601.79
